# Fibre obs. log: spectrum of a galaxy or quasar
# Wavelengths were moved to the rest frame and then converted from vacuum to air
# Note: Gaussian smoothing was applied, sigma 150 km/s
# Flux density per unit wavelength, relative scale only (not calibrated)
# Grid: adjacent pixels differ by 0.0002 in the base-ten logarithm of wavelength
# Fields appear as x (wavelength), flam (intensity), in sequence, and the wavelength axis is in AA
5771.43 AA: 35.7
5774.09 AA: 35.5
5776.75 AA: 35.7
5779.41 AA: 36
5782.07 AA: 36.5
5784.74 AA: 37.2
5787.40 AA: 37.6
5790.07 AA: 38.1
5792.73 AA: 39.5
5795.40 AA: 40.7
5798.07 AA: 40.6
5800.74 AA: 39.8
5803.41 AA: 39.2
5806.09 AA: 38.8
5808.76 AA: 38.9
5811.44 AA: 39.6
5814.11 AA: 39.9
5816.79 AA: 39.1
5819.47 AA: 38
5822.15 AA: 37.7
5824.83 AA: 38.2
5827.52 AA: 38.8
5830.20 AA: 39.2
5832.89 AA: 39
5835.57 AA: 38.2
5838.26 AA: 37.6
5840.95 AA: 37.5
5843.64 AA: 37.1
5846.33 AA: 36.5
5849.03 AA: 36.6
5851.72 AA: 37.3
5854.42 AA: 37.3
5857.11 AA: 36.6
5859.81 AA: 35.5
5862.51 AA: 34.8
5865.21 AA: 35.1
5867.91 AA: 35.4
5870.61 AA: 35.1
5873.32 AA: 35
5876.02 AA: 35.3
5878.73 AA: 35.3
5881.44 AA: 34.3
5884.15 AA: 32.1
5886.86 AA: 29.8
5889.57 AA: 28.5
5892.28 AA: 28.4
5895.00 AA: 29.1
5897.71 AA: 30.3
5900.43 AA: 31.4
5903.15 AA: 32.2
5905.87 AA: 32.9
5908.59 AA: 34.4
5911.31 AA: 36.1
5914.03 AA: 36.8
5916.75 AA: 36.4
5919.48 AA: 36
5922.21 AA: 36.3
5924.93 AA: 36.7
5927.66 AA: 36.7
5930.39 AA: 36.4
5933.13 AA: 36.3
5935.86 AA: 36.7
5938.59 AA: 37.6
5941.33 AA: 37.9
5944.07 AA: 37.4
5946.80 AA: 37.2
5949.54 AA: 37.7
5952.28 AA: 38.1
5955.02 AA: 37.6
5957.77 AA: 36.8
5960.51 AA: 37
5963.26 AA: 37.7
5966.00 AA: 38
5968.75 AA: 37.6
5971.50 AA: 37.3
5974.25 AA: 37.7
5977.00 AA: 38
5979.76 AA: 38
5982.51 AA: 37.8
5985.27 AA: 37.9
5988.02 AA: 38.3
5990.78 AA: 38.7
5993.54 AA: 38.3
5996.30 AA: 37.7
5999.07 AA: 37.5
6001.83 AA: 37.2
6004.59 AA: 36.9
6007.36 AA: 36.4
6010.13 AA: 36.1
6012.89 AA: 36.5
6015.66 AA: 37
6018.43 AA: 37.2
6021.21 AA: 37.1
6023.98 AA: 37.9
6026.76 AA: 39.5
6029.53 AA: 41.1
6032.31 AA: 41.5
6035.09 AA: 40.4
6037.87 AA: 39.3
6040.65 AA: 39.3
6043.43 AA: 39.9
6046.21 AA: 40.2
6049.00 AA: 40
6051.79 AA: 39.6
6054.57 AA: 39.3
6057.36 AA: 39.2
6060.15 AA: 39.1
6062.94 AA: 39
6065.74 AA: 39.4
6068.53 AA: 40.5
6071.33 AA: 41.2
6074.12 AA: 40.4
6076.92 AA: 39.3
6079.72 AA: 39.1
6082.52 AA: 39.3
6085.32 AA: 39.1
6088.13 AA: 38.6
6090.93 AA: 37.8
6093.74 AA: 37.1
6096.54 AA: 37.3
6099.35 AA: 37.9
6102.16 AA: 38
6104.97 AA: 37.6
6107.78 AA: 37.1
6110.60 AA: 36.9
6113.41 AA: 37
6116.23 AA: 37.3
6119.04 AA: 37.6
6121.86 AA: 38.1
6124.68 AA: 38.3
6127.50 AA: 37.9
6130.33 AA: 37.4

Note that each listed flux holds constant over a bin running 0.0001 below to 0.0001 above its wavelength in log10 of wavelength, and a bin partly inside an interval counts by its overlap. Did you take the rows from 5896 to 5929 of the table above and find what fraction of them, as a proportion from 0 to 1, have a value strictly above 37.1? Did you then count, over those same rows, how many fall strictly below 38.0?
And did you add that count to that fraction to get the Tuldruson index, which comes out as 12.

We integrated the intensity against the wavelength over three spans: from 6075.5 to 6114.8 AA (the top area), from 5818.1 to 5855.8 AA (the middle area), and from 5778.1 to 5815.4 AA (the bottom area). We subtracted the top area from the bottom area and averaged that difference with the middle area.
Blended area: 688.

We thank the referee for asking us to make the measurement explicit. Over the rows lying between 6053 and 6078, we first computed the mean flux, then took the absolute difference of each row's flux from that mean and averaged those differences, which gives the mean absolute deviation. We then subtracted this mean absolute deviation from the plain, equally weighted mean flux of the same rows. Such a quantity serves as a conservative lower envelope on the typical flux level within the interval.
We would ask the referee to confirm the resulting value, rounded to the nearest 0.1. 39.1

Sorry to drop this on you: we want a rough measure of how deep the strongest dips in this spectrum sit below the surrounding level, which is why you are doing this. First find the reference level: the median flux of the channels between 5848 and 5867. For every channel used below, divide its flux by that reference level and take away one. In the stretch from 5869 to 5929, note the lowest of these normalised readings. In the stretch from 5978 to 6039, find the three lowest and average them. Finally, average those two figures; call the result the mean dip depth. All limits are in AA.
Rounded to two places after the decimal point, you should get -0.12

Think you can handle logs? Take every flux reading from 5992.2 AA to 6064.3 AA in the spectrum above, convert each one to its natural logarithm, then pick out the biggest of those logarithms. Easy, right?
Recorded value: 3.73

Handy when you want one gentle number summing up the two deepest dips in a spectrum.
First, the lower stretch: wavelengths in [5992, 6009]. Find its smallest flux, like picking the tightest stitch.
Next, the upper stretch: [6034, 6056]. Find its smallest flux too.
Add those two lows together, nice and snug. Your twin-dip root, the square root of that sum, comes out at 8.70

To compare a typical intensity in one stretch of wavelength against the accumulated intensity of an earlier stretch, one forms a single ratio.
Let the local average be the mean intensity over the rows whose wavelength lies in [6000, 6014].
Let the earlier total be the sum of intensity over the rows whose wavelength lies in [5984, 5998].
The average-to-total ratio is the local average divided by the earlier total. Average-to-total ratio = 0.192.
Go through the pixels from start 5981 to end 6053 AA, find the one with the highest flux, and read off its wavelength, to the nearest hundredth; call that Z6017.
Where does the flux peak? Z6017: 6032.31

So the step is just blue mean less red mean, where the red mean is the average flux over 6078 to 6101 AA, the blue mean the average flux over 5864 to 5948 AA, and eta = -3.8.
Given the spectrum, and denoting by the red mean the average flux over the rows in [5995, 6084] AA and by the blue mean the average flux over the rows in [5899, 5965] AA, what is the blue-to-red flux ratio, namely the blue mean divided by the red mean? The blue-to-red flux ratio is 0.93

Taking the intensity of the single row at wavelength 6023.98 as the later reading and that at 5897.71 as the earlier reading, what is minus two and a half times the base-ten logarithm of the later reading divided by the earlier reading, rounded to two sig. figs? -0.24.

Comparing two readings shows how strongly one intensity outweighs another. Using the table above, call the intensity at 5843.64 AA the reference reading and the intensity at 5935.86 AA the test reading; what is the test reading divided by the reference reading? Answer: 0.99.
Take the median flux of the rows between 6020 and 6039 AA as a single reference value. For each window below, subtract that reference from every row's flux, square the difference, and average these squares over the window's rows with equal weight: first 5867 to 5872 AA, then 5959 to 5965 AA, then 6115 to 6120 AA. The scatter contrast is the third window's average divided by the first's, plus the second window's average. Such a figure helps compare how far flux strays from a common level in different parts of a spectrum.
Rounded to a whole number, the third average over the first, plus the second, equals 5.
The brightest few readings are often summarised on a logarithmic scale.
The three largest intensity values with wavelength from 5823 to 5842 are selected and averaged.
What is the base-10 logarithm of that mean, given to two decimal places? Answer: 1.59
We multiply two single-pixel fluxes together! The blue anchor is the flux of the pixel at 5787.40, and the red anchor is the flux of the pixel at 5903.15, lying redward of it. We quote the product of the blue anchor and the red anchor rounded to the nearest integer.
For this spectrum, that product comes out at 1211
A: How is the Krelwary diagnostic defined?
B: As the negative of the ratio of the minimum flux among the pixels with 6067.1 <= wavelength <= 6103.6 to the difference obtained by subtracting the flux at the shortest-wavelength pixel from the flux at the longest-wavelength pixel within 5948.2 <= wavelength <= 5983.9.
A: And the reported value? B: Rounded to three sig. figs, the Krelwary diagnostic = -371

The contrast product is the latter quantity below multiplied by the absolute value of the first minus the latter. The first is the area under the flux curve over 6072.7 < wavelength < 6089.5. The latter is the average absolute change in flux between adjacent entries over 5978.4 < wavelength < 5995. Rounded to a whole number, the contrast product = 198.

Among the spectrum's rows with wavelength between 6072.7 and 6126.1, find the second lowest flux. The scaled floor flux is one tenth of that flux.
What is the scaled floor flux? 3.70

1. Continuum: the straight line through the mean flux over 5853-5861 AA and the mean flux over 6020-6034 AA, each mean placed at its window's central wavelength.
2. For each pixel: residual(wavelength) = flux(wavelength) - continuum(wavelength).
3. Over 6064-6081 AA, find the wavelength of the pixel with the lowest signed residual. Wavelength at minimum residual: 6079.72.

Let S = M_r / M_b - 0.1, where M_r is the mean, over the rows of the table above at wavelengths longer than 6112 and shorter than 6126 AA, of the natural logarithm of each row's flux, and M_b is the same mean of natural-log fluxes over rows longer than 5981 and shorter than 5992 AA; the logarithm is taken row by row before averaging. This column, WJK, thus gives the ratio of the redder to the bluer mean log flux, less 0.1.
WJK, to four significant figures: 0.8963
